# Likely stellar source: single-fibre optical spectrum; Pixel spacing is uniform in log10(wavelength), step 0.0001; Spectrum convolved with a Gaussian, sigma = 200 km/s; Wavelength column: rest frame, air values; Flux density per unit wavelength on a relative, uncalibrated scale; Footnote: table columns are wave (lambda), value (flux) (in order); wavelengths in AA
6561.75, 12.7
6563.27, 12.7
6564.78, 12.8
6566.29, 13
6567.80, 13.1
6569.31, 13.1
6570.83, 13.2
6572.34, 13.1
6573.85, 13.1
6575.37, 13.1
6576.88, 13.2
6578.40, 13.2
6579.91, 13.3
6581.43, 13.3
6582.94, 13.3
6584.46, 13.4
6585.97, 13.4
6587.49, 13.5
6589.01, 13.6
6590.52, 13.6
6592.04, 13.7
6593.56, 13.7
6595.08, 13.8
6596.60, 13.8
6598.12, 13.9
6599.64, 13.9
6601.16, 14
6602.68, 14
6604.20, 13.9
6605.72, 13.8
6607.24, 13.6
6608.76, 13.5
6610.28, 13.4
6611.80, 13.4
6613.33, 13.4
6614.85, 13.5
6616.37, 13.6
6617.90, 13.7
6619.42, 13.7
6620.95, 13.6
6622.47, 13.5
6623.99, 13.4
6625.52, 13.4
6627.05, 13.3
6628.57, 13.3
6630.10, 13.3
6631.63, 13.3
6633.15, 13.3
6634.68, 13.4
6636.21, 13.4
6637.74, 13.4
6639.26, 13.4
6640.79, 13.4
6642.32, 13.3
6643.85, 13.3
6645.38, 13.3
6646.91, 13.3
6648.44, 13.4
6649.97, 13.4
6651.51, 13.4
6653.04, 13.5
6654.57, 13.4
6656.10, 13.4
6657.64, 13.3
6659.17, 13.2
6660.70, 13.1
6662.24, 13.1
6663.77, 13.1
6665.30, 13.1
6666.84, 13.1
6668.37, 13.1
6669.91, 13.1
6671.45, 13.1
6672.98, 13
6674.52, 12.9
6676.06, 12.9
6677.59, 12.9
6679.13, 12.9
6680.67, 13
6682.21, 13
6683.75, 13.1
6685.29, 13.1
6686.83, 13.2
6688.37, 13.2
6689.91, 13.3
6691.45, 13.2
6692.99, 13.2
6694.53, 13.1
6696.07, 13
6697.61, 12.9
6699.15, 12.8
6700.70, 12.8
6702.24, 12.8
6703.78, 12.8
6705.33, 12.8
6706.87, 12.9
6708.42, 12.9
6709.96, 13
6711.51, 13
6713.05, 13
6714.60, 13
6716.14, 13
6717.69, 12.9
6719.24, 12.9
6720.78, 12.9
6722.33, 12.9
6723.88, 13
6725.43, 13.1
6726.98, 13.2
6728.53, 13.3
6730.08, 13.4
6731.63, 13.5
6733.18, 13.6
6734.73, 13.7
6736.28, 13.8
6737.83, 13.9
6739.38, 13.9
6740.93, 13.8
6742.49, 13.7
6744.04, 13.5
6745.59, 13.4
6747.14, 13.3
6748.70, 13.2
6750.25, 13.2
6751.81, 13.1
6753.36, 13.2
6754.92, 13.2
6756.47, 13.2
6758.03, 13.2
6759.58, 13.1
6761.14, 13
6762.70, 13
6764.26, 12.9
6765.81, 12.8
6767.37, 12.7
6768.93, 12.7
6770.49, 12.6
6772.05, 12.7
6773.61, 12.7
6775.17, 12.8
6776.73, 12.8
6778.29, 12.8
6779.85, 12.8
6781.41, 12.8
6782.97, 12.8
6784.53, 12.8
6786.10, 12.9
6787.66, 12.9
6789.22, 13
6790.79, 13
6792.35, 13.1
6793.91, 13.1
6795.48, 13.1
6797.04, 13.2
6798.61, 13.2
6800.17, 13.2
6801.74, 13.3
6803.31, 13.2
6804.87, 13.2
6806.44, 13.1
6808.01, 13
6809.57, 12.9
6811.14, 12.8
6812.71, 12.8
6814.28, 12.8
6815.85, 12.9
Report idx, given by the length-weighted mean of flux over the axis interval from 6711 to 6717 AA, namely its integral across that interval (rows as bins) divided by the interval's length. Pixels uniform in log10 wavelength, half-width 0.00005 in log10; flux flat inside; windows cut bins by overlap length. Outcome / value 13.0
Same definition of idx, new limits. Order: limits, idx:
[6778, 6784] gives 12.8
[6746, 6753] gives 13.2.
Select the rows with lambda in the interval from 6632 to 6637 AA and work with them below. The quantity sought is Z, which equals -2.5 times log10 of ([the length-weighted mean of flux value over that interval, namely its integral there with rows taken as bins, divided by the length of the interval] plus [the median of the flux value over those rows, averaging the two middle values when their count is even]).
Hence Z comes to -3.57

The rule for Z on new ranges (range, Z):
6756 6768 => -3.54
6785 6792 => -3.53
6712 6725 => -3.53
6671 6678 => -3.53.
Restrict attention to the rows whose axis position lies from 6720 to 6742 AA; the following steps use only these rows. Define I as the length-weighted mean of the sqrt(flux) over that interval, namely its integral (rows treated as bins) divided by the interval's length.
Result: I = 3.66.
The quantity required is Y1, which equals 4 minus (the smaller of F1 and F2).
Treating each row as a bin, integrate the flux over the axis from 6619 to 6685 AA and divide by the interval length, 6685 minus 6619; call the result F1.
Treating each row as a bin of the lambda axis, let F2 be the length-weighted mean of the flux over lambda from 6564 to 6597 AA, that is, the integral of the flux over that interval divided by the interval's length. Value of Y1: -9.25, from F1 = 13.2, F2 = 13.3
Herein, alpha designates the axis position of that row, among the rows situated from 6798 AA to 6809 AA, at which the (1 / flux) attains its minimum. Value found 6801.74 AA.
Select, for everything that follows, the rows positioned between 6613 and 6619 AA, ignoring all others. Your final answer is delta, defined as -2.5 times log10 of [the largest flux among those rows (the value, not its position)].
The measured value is -2.84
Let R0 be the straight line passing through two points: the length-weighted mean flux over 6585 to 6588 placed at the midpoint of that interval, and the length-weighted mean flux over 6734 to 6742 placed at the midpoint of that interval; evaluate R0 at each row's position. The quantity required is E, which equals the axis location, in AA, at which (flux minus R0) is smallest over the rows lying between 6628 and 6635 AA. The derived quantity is 6633.15 AA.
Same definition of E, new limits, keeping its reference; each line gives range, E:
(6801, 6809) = 6808.01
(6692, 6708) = 6705.33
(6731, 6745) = 6744.04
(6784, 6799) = 6784.53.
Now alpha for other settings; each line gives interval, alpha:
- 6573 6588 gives 6587.49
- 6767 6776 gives 6775.17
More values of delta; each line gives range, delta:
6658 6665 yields -2.80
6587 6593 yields -2.84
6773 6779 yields -2.77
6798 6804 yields -2.81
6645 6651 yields -2.82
